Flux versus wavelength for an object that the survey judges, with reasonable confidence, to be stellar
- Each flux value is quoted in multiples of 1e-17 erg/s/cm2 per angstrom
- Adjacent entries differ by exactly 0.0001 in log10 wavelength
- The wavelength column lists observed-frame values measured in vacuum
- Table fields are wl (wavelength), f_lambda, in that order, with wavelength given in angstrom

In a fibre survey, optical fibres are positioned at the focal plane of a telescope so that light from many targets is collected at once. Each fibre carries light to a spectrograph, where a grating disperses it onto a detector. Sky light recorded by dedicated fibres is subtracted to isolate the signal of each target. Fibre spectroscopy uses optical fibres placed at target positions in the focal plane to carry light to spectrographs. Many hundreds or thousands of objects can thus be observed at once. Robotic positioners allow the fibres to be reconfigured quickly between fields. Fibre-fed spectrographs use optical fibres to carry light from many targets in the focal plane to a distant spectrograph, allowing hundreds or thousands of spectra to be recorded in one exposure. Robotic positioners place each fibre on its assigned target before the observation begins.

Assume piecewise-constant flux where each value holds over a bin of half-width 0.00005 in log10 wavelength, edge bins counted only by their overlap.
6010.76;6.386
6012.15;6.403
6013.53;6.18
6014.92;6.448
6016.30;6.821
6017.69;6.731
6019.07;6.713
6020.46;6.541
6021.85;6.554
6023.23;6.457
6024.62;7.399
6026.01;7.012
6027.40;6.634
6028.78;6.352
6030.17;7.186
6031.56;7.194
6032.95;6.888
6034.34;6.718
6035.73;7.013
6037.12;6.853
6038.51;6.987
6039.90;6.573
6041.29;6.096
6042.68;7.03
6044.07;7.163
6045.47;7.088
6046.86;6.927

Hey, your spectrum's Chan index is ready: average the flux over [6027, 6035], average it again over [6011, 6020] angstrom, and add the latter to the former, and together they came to 13.4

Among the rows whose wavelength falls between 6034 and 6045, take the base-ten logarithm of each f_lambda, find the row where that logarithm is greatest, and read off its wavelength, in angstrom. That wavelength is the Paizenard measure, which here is 6044.07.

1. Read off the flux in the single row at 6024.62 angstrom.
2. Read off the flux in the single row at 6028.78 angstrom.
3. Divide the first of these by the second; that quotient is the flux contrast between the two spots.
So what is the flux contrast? 1.16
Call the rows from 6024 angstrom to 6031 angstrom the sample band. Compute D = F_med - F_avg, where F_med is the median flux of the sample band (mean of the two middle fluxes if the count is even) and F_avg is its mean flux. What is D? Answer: 0.10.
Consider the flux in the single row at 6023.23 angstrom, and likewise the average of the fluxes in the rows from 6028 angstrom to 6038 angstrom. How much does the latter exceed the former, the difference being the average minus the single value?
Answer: 0.43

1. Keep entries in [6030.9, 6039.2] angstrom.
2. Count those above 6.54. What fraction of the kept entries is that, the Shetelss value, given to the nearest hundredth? 1.00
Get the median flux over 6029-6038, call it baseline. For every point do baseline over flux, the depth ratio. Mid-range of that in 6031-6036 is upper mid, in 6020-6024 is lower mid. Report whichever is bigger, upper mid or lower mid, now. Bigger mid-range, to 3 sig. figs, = 1.07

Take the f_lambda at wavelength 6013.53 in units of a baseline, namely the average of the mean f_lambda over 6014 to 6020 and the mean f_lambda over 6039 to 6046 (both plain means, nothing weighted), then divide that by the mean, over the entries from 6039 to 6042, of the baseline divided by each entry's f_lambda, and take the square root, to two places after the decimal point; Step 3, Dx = 0.93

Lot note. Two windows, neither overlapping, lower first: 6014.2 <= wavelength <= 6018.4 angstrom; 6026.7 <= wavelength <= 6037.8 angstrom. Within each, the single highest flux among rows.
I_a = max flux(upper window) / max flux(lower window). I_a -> 1.05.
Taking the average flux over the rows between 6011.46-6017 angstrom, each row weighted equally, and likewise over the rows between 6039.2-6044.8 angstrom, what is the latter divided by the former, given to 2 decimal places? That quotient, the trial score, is 1.04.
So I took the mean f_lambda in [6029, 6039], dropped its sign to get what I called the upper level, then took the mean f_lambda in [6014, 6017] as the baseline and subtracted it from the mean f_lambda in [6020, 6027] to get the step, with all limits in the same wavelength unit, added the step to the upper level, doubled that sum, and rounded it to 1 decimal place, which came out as 14.3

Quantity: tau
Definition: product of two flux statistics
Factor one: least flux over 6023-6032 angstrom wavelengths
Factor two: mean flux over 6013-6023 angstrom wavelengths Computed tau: 41.7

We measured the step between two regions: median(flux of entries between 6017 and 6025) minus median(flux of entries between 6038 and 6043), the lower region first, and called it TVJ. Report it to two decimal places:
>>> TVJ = -0.15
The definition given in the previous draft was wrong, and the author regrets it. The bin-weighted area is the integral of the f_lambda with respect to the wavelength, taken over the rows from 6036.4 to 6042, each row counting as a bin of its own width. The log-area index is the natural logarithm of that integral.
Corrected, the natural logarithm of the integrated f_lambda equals 3.61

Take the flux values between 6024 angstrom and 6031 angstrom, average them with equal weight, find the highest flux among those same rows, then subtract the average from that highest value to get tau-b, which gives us 0.48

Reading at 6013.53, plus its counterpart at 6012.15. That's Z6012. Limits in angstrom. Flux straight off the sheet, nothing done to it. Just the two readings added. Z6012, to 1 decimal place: 12.6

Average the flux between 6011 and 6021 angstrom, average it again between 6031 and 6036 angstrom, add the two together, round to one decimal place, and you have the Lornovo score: 13.5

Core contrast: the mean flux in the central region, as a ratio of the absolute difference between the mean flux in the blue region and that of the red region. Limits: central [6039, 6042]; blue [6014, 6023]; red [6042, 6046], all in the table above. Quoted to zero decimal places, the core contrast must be 14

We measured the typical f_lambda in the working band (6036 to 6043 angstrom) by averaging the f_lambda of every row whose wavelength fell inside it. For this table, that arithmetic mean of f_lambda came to 6.7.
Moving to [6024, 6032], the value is 7.0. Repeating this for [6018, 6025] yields 6.7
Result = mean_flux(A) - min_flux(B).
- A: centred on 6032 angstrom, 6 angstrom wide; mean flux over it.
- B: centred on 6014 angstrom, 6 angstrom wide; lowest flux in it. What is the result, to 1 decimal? 0.8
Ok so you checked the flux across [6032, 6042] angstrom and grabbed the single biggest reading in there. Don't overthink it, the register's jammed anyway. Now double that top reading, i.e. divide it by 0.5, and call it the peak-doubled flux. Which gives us 14.0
